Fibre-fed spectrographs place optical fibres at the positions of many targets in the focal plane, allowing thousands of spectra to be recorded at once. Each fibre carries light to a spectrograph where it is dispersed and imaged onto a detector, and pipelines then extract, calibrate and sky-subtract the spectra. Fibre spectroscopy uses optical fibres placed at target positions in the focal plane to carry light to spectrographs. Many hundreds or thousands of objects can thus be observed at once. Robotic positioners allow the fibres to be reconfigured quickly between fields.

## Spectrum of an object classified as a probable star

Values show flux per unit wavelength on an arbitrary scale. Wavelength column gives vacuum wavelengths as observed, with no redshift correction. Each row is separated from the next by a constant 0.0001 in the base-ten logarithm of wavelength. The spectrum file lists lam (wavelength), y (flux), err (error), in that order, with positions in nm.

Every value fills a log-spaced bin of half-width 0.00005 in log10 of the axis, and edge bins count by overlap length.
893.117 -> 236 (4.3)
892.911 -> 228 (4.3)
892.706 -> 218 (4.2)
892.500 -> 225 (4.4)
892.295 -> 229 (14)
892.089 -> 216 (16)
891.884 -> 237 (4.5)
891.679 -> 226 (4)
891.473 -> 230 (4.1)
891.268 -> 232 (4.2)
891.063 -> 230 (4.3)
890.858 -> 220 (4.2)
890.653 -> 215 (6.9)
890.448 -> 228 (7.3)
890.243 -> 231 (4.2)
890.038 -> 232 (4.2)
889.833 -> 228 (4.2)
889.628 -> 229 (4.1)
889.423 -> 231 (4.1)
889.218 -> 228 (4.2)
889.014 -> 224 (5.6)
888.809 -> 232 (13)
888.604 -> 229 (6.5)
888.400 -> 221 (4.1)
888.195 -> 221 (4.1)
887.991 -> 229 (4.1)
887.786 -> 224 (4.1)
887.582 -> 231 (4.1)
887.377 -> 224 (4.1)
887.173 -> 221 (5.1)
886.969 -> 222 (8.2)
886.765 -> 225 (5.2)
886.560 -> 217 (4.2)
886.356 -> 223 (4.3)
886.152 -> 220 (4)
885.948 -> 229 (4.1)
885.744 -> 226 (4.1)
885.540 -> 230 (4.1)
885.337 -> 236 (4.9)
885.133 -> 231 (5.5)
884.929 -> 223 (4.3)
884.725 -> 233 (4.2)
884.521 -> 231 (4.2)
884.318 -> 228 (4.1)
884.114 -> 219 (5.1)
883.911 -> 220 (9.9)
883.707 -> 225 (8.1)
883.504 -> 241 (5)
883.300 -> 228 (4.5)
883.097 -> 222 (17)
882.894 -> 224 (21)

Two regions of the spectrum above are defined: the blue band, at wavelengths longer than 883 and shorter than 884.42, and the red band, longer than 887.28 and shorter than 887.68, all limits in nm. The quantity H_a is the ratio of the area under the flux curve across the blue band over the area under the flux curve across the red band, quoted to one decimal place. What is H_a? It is 3.5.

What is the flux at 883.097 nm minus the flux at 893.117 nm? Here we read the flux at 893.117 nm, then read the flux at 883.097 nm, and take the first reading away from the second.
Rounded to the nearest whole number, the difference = -14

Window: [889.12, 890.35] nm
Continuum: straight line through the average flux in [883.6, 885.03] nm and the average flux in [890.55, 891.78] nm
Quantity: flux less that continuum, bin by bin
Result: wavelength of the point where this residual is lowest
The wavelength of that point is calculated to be 889.218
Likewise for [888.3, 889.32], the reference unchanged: 888.400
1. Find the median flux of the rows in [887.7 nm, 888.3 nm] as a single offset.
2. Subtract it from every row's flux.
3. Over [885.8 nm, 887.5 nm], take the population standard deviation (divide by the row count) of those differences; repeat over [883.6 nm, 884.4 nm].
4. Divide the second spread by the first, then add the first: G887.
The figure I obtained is 4.4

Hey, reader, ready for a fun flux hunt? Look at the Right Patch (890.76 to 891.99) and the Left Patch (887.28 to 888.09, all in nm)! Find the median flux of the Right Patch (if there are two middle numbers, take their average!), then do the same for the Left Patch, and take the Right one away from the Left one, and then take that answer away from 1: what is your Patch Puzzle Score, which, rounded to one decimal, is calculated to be 4.5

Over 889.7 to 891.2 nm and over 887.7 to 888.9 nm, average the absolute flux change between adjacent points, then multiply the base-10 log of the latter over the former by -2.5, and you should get 0.24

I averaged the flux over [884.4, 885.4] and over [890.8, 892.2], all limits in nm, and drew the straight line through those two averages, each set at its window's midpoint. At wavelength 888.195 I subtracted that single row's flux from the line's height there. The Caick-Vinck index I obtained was 8.0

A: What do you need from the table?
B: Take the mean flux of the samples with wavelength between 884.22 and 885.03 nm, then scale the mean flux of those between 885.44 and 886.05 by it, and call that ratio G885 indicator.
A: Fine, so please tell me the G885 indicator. 1.00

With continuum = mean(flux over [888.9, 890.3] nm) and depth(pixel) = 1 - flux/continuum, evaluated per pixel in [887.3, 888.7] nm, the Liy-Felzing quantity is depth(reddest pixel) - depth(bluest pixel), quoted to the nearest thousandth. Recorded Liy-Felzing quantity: -0.022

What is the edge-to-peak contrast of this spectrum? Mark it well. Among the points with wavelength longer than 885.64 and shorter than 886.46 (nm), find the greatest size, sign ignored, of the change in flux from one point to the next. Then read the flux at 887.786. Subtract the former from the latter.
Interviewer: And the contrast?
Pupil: 215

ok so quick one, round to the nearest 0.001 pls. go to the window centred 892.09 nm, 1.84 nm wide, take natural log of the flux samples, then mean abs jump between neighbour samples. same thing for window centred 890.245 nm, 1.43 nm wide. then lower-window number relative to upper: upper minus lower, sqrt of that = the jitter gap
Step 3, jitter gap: 0.140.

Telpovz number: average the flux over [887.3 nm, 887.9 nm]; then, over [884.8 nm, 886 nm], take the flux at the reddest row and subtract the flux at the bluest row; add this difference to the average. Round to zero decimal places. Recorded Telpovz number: 232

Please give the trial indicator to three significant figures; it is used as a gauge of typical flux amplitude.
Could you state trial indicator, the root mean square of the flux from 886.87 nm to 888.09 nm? 225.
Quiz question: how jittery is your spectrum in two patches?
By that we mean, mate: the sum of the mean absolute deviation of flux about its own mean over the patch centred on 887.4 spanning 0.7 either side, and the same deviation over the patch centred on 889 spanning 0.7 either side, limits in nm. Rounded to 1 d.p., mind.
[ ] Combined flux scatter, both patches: 5.8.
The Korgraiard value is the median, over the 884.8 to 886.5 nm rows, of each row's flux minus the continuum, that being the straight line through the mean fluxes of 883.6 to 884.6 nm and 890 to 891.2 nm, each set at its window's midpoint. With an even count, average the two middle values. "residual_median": 2.5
